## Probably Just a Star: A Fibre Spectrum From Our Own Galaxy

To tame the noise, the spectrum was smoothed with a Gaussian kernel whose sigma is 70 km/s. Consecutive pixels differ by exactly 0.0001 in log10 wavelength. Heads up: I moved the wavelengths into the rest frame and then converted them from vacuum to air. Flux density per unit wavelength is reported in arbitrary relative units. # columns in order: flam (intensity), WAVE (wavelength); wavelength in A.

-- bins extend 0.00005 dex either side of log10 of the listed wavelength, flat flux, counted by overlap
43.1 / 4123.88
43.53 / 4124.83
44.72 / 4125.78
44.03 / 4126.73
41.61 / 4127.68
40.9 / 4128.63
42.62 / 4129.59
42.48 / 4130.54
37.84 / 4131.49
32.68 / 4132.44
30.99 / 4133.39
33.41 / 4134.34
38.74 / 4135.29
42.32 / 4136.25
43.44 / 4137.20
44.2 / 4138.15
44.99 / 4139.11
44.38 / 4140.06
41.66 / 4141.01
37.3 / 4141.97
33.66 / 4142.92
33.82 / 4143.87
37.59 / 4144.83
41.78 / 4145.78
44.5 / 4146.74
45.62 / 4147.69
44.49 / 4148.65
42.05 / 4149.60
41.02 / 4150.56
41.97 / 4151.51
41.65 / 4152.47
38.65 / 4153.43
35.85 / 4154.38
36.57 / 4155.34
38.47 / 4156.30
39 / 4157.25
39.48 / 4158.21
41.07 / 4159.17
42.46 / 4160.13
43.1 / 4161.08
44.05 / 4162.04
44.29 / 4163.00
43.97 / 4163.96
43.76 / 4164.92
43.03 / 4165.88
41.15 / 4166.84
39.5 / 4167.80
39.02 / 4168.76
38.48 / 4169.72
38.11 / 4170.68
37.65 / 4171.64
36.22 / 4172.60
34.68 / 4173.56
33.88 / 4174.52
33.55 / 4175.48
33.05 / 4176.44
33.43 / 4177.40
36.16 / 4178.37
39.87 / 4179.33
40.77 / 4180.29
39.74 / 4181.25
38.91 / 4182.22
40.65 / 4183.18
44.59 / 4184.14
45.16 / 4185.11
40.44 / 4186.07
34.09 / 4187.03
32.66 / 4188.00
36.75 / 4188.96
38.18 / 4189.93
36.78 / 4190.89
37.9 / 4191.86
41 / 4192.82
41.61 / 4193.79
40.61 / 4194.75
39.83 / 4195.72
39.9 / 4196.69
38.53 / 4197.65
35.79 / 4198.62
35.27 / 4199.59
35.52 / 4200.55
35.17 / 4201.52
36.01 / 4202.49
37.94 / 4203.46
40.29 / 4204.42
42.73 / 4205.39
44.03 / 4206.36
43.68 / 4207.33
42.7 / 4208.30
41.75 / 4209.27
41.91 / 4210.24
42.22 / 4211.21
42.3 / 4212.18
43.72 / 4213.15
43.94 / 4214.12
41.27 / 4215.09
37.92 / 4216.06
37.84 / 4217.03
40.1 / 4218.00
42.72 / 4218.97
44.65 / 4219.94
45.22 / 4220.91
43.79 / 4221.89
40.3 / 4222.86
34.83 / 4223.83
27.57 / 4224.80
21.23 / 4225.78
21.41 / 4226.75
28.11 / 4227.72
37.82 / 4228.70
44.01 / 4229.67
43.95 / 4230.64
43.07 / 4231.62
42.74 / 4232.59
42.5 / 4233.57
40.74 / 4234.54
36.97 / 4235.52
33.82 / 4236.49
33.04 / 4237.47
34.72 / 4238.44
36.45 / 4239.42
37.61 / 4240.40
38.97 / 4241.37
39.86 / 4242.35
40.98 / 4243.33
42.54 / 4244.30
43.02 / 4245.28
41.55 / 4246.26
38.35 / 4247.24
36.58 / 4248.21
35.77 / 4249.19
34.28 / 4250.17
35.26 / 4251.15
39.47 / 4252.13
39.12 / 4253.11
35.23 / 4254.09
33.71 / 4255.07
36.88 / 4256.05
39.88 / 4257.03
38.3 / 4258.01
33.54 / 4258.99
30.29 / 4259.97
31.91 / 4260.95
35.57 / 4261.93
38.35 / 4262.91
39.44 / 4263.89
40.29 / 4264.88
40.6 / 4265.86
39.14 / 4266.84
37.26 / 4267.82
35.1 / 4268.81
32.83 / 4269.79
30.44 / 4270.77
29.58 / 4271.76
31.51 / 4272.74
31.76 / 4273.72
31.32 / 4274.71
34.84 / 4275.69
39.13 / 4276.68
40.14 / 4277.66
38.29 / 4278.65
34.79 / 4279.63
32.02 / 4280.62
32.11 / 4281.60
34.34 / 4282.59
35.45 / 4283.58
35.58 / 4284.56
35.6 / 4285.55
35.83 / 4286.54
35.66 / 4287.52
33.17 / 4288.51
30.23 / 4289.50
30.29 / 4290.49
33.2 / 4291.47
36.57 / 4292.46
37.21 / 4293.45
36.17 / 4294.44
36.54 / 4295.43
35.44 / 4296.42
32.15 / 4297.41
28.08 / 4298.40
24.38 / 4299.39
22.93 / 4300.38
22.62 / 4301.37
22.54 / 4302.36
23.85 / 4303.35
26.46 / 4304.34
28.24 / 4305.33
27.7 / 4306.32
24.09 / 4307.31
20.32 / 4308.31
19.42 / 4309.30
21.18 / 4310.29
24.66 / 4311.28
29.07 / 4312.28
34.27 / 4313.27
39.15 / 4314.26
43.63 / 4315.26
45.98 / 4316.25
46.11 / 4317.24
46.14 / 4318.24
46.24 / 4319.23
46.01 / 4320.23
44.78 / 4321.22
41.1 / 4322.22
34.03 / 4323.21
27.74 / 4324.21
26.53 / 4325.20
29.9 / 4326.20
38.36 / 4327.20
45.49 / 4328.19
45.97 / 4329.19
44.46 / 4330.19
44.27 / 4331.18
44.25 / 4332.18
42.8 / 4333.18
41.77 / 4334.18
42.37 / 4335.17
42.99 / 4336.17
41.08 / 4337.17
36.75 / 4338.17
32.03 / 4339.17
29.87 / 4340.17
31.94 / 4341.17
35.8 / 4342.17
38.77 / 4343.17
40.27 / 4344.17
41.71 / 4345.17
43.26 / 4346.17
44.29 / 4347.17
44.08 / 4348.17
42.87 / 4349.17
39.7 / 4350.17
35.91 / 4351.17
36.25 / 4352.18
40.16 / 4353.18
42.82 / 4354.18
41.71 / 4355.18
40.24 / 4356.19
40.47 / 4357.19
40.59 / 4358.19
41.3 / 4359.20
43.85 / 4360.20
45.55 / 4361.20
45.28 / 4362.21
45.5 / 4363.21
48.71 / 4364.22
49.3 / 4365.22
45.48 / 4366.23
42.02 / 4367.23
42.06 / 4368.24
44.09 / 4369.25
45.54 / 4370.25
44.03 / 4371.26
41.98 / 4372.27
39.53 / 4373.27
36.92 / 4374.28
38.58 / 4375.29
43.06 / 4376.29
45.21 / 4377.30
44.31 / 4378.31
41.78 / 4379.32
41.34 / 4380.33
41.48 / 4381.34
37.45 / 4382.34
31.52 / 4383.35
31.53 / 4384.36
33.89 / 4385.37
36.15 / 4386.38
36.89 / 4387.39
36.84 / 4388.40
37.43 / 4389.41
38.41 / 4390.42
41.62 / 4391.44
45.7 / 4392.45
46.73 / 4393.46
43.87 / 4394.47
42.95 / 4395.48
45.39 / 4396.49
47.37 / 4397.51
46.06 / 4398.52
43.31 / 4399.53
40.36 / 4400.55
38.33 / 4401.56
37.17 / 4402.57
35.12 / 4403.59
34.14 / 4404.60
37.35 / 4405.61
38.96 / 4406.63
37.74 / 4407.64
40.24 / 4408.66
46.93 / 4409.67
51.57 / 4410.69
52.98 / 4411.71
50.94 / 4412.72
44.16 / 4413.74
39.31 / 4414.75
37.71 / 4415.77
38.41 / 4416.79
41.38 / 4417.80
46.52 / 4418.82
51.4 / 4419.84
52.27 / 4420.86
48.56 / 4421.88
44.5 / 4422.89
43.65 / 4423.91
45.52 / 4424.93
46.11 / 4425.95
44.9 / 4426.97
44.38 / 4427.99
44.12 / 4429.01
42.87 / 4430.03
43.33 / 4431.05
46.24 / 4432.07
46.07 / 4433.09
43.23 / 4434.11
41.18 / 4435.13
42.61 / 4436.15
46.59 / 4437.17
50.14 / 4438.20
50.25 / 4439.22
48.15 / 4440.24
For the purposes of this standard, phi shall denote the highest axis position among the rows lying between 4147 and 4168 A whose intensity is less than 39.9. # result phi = 4167.80 A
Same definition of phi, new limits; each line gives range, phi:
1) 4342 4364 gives 4352.18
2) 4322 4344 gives 4343.17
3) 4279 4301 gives 4300.38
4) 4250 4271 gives 4270.77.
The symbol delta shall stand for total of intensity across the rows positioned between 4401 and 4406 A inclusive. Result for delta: 182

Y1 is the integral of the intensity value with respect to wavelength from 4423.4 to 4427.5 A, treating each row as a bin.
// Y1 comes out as 184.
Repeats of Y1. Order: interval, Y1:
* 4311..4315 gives 131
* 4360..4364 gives 181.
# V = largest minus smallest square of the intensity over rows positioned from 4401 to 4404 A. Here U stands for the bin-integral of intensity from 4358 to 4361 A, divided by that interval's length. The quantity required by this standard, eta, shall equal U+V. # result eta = 278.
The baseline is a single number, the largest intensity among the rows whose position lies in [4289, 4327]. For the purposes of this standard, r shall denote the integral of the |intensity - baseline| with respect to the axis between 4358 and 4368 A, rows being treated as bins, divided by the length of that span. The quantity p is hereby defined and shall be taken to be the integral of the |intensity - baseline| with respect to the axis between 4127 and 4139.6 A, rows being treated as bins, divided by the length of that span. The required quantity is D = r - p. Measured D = -3.9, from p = 6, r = 2.5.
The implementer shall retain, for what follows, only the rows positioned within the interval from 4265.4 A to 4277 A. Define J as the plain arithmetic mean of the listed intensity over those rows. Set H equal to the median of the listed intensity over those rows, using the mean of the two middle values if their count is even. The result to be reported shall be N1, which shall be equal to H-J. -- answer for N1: -0.6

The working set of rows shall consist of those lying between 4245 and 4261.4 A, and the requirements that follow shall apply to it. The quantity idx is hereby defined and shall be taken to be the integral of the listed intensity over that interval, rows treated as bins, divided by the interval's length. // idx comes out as 37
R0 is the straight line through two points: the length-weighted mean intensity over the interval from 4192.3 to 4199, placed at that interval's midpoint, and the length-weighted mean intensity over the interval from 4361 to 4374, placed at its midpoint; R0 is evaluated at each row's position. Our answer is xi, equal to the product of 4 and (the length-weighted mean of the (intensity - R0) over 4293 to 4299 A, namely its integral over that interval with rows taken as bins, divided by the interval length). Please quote -33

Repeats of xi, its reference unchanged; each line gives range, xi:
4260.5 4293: -28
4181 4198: -1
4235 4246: -11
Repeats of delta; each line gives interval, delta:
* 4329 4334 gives 222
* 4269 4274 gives 156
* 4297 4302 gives 130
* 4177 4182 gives 190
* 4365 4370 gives 223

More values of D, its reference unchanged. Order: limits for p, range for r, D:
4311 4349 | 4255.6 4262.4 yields 4.4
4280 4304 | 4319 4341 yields -7.6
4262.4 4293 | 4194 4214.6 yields -5.2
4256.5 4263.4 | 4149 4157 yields -4.2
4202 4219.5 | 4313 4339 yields 0.5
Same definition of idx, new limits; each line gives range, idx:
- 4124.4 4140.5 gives 41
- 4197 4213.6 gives 40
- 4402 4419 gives 42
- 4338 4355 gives 39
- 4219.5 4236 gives 38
